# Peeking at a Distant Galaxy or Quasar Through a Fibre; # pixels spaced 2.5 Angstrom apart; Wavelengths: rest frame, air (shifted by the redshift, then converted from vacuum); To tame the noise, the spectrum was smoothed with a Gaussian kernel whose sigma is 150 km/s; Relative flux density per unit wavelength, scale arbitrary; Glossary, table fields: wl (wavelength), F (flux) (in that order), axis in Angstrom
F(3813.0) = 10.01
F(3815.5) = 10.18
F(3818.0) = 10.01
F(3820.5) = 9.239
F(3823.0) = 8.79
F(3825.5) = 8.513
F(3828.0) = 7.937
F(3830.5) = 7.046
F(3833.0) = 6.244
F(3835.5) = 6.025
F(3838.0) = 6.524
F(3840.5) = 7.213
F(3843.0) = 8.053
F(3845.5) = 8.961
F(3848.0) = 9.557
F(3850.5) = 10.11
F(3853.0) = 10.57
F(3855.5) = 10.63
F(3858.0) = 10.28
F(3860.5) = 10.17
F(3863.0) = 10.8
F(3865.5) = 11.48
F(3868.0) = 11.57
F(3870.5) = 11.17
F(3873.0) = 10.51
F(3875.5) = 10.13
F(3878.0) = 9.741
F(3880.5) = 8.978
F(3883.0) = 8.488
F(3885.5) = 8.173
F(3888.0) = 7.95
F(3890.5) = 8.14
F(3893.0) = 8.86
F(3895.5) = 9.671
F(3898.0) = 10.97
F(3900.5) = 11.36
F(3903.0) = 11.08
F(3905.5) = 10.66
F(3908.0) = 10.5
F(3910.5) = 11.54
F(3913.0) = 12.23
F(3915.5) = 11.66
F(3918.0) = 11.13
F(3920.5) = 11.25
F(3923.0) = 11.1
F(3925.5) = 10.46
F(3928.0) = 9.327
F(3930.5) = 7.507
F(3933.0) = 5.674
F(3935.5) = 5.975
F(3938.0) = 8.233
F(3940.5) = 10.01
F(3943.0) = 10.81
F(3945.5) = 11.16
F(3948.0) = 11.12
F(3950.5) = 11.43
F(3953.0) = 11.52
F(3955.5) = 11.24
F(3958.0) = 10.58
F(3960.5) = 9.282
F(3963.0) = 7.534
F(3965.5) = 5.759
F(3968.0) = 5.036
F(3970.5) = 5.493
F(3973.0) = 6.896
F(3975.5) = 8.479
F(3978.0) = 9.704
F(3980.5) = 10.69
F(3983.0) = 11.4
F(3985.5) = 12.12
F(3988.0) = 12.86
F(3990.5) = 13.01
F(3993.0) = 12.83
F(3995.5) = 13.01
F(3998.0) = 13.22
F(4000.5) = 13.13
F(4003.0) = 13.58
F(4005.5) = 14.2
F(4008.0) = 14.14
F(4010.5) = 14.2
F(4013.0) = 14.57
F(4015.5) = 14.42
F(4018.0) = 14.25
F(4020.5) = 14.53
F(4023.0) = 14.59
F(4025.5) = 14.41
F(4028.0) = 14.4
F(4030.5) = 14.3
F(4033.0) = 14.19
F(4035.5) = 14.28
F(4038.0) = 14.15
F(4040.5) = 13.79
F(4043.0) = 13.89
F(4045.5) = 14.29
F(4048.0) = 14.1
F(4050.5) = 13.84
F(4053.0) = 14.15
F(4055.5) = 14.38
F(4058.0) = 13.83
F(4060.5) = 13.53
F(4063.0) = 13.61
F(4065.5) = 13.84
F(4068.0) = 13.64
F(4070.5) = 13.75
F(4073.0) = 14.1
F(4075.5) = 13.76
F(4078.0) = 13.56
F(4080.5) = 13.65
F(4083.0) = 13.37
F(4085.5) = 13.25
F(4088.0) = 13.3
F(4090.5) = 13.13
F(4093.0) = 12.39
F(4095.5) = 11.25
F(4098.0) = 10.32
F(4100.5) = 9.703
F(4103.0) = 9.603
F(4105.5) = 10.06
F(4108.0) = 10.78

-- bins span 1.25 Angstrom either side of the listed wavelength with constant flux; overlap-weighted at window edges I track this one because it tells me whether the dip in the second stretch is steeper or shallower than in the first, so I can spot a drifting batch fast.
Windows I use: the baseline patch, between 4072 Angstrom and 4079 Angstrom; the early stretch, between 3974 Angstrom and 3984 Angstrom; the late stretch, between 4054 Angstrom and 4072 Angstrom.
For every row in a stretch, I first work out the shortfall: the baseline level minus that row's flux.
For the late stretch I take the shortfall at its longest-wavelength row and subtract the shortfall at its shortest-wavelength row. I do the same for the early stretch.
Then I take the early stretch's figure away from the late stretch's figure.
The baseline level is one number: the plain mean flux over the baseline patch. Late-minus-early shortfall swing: 3.6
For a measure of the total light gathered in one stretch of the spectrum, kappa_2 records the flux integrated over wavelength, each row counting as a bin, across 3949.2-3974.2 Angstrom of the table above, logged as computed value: 212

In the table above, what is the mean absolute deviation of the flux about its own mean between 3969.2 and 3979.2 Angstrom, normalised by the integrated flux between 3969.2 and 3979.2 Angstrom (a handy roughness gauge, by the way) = 0.019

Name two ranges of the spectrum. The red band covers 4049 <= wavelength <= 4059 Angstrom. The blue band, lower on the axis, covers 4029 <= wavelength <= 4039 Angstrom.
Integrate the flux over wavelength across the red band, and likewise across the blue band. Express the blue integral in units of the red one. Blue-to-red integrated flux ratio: 1.01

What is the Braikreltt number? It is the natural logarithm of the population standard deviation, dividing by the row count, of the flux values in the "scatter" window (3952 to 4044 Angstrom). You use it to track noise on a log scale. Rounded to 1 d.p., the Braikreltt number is 1.0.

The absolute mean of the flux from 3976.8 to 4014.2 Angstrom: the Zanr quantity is 12.8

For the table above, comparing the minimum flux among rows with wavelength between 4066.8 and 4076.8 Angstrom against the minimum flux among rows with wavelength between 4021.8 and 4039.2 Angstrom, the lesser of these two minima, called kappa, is 14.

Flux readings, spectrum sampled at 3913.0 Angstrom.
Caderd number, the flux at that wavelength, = 12.23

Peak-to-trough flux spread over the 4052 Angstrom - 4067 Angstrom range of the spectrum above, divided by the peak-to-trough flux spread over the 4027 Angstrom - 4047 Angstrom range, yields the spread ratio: 1.4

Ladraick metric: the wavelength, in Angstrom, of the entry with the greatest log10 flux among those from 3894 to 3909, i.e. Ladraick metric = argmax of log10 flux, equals 3900.5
